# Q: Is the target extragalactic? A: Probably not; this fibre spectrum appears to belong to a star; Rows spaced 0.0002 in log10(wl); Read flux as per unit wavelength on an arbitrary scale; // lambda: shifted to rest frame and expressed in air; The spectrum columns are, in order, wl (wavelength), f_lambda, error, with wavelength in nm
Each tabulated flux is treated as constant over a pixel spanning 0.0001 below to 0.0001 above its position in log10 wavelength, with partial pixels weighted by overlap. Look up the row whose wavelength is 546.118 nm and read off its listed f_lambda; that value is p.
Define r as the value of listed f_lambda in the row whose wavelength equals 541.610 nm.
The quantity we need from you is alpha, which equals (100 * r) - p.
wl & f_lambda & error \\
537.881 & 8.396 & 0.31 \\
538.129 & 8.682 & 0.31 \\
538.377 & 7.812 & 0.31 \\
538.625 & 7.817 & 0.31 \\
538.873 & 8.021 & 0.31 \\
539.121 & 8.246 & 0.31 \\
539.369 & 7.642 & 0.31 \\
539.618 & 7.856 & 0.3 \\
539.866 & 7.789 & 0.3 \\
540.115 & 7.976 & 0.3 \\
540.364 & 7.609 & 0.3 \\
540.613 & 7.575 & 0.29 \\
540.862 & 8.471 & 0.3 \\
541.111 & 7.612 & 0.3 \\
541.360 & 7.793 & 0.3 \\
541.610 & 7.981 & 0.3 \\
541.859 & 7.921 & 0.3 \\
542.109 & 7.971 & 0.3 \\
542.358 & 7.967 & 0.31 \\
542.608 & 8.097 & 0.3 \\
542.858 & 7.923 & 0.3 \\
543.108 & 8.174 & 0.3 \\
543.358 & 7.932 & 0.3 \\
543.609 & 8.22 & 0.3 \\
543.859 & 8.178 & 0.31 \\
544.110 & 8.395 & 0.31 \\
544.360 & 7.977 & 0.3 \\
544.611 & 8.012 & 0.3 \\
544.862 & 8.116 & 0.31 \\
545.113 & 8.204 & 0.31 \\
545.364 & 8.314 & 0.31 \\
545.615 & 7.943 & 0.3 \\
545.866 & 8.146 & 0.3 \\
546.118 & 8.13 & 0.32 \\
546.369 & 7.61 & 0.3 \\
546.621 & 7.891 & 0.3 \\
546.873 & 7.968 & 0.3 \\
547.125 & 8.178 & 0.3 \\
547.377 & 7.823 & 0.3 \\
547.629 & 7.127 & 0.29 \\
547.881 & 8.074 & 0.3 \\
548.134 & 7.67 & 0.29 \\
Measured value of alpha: 790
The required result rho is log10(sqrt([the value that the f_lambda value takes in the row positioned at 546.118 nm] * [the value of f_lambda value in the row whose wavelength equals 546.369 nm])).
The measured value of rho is 0.896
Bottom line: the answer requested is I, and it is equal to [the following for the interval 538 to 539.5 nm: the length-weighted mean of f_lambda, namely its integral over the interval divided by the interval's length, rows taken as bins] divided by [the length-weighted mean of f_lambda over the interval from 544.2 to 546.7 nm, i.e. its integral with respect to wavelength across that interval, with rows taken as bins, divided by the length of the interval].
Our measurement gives 1.00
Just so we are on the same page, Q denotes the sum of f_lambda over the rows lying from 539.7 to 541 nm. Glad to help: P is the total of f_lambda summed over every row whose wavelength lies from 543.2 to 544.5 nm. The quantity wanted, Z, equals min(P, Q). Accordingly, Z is 39.4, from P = 40.7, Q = 39.4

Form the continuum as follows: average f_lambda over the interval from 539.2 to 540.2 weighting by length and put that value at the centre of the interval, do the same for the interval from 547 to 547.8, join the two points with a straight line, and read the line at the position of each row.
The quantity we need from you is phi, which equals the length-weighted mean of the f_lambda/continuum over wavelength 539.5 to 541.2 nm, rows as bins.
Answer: 1.00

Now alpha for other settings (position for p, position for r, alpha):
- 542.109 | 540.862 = 839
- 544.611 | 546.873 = 789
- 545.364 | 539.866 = 771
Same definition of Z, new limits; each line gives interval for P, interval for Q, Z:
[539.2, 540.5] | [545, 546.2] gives 38.9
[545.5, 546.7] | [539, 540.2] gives 39.5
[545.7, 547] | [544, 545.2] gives 39.7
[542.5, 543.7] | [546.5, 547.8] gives 39.0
